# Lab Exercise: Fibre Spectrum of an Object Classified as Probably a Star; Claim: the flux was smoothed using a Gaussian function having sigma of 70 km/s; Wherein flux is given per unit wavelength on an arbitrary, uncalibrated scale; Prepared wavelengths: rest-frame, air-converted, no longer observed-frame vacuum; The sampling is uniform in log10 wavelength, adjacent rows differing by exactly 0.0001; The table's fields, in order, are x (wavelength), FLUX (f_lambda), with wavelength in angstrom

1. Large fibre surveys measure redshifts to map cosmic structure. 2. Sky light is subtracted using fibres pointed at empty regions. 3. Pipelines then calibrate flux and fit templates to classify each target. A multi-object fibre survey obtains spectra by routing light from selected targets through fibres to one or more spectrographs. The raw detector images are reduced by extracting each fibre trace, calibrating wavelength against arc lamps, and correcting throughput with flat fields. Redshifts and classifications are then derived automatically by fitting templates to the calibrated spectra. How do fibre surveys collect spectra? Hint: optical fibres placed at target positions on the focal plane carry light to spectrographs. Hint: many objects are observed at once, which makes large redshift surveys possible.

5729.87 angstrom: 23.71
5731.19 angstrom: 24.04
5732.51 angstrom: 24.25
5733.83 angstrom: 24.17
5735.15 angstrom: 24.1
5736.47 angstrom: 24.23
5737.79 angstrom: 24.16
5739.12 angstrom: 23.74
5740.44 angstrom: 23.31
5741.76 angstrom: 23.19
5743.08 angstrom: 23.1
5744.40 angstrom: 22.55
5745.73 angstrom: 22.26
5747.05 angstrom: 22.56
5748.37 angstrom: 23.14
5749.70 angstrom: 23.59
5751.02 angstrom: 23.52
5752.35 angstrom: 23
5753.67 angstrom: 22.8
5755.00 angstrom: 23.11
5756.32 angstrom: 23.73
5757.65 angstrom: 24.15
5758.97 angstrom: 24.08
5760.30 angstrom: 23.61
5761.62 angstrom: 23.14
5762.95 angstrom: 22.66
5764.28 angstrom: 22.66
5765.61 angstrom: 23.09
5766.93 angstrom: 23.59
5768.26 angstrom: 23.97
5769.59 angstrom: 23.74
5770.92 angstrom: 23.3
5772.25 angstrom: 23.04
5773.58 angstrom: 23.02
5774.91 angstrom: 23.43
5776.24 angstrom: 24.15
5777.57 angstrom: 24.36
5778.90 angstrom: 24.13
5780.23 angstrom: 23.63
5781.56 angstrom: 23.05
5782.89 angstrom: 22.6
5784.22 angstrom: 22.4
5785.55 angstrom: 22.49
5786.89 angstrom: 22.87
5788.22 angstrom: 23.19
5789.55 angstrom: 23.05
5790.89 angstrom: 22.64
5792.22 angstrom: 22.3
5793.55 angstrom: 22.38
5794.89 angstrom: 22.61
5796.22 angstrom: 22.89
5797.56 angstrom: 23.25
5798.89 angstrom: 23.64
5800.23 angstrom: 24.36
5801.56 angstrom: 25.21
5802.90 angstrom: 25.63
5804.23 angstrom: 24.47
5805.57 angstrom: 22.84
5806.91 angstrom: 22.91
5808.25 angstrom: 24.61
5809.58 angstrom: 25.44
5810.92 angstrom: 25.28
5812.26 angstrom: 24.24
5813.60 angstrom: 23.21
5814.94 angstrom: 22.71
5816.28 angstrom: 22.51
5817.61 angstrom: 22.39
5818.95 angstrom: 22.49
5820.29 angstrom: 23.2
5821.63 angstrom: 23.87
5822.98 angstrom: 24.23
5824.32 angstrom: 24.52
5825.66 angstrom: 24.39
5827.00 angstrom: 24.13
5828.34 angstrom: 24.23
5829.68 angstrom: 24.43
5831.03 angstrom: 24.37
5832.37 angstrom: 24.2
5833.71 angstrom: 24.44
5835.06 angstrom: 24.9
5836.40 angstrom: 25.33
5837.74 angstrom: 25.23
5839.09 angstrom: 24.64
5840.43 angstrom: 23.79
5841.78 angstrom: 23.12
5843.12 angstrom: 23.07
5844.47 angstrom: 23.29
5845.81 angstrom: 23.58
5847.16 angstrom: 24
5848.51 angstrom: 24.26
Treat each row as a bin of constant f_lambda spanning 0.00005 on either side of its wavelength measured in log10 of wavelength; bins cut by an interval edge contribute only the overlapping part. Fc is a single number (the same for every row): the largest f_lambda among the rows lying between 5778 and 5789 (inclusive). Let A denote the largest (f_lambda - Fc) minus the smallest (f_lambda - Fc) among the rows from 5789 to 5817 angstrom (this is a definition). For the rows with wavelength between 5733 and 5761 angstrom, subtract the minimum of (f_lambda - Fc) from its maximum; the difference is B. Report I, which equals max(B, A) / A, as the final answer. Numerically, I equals 1.00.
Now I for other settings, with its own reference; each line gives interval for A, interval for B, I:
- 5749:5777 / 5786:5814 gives 2.23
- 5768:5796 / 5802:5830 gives 1.57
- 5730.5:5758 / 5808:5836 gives 1.53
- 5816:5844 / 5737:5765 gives 1.00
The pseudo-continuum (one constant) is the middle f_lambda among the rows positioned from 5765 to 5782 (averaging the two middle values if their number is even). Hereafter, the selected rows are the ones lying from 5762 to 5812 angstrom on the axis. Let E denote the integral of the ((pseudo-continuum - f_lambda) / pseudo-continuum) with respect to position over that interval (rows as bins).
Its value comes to 0.22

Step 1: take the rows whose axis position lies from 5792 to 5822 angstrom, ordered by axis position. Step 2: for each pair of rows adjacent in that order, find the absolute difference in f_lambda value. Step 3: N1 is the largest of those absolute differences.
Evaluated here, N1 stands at 1.700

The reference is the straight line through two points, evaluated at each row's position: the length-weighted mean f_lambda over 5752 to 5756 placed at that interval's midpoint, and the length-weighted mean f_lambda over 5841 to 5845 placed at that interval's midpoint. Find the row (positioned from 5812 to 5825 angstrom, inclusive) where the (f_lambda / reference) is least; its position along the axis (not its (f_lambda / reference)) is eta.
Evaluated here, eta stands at 5817.61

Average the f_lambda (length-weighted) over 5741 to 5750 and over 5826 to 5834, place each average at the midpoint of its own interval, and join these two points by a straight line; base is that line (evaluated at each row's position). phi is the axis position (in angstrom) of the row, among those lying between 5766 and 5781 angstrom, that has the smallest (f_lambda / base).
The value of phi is 5773.58 angstrom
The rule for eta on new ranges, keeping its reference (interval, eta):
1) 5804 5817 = 5816.28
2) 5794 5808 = 5794.89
